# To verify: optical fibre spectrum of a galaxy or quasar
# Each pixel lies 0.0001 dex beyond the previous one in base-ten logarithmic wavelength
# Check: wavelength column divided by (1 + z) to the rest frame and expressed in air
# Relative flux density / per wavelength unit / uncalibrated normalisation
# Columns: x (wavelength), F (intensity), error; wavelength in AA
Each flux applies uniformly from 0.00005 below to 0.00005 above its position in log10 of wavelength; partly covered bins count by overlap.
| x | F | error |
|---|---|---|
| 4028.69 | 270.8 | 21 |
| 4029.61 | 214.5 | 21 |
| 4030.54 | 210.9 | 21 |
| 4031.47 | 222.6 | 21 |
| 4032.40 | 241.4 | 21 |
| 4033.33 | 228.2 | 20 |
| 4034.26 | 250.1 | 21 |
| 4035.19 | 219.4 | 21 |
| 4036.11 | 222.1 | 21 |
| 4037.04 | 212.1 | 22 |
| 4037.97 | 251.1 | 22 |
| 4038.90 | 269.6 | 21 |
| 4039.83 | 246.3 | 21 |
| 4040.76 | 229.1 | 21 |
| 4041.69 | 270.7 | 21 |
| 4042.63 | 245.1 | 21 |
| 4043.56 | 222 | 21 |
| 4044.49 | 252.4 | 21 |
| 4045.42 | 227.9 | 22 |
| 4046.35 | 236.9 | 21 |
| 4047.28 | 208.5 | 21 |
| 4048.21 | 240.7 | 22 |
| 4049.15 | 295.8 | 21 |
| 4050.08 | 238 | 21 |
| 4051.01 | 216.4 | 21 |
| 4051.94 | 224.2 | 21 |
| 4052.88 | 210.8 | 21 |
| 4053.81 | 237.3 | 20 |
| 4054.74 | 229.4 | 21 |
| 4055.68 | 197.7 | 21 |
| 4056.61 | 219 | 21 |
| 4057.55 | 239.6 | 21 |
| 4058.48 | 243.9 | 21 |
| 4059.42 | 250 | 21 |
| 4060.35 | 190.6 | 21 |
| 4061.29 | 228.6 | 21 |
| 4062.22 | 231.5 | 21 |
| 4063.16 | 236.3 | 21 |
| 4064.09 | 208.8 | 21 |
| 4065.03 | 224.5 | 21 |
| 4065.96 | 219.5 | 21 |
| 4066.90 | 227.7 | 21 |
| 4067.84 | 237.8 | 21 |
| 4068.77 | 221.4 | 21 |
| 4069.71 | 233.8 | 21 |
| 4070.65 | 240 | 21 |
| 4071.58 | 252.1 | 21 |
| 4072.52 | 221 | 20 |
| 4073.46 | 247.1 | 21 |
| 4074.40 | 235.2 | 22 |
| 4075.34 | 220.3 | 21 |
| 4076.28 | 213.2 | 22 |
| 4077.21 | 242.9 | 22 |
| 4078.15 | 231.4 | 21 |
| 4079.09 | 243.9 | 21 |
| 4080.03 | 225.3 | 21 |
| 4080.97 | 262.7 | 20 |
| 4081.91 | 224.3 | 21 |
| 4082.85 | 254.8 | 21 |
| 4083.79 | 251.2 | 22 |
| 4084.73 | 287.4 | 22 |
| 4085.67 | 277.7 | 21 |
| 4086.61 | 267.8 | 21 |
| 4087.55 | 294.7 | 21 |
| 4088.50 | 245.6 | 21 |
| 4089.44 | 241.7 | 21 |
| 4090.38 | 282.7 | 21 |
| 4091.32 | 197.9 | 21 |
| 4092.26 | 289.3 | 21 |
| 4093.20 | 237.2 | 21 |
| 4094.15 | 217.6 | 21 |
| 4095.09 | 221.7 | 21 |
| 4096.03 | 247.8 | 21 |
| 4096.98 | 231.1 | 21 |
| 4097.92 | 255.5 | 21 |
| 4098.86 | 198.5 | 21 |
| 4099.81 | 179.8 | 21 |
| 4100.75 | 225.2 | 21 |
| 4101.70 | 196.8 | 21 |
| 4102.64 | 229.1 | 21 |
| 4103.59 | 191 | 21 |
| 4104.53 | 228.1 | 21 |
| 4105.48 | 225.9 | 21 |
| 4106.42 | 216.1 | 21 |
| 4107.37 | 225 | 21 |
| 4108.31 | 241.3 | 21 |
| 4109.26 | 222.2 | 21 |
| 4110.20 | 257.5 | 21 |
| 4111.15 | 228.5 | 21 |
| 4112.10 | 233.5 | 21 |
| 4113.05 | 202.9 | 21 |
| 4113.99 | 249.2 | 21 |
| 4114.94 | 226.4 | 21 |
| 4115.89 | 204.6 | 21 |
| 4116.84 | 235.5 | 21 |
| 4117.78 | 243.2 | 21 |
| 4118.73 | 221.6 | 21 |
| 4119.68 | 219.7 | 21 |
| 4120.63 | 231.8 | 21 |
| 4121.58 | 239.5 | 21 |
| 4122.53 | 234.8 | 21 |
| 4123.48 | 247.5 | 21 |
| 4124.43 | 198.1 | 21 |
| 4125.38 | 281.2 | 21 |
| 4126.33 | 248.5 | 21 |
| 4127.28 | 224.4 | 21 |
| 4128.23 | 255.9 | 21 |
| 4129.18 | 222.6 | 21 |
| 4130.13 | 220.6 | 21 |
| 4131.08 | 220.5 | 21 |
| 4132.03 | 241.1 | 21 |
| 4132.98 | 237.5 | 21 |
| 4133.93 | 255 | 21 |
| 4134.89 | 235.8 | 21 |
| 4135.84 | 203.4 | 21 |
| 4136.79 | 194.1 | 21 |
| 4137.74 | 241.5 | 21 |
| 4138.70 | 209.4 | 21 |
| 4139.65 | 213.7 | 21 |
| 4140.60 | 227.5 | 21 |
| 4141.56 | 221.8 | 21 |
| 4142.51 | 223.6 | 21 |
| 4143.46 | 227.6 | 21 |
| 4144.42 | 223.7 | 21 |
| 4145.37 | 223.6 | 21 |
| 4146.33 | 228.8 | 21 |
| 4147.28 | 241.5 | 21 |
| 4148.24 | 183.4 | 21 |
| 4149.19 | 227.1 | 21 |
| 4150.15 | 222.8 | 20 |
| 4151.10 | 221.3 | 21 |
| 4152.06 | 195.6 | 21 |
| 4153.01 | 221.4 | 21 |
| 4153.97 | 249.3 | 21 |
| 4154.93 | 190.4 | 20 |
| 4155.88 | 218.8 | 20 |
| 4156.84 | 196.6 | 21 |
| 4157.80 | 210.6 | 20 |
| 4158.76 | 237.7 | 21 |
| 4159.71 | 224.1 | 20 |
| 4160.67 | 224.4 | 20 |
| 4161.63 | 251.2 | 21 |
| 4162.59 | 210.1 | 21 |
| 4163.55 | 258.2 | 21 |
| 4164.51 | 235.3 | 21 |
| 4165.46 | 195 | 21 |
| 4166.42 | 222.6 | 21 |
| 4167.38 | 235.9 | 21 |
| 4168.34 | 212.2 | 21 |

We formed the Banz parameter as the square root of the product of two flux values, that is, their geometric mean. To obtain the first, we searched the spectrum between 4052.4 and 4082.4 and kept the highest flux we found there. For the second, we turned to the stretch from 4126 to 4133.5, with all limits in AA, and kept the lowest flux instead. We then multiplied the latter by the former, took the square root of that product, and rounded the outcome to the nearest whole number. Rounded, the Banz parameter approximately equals 241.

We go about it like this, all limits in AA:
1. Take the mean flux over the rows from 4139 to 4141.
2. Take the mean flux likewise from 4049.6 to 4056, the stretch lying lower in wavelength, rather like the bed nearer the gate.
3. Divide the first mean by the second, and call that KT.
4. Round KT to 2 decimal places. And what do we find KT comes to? 0.99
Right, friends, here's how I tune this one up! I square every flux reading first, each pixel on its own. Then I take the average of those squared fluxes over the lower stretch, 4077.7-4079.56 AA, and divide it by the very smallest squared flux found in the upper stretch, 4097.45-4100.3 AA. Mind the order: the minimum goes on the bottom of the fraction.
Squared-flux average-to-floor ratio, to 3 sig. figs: 1.75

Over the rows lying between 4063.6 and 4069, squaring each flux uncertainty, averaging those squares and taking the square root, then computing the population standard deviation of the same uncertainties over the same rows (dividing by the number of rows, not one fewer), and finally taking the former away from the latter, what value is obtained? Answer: -21.00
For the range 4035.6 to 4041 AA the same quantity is -20.87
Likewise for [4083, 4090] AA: -20.84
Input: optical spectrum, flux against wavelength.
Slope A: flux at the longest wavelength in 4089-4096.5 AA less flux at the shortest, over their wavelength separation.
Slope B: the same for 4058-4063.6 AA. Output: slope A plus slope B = -0.7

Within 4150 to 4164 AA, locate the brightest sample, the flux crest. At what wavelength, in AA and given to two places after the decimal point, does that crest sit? 4163.55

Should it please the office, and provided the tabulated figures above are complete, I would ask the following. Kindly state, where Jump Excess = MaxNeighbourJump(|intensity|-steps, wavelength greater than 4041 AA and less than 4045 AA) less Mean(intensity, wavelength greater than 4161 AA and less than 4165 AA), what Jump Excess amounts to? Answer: -208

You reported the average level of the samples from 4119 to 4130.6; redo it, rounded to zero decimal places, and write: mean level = 235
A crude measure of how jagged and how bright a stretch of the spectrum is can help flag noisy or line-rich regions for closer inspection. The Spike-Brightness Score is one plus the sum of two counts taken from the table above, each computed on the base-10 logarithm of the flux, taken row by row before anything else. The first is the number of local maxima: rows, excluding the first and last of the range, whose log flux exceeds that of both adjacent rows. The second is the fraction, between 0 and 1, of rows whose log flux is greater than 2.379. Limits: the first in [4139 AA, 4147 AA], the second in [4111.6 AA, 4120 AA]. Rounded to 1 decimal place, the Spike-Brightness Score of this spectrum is 3.2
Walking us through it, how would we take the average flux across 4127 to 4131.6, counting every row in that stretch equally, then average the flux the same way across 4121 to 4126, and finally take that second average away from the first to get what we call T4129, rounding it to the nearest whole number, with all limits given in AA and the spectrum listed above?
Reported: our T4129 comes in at -11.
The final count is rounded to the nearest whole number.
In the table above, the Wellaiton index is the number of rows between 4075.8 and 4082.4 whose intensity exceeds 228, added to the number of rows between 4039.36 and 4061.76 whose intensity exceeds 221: 22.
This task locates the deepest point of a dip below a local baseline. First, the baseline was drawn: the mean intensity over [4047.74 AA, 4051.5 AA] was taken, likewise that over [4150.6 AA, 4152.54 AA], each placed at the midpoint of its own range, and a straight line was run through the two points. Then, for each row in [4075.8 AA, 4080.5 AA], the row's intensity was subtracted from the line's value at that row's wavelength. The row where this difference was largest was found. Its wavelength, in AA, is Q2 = 4076.28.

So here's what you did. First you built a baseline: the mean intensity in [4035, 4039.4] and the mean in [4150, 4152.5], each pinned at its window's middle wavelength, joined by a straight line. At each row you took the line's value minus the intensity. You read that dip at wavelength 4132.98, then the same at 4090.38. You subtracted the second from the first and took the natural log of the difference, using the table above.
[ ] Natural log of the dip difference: 3.6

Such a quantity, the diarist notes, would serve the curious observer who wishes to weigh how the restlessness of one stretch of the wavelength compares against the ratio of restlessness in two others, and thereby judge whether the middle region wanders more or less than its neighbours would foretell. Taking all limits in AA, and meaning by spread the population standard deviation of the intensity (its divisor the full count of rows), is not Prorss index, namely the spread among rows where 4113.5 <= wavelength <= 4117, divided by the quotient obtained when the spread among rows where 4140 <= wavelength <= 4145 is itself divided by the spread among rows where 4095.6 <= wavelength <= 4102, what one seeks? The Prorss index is 183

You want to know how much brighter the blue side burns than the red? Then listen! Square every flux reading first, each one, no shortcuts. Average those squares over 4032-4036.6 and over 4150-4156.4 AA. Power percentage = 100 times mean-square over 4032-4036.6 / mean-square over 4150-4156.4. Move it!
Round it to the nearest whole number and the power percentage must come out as 114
